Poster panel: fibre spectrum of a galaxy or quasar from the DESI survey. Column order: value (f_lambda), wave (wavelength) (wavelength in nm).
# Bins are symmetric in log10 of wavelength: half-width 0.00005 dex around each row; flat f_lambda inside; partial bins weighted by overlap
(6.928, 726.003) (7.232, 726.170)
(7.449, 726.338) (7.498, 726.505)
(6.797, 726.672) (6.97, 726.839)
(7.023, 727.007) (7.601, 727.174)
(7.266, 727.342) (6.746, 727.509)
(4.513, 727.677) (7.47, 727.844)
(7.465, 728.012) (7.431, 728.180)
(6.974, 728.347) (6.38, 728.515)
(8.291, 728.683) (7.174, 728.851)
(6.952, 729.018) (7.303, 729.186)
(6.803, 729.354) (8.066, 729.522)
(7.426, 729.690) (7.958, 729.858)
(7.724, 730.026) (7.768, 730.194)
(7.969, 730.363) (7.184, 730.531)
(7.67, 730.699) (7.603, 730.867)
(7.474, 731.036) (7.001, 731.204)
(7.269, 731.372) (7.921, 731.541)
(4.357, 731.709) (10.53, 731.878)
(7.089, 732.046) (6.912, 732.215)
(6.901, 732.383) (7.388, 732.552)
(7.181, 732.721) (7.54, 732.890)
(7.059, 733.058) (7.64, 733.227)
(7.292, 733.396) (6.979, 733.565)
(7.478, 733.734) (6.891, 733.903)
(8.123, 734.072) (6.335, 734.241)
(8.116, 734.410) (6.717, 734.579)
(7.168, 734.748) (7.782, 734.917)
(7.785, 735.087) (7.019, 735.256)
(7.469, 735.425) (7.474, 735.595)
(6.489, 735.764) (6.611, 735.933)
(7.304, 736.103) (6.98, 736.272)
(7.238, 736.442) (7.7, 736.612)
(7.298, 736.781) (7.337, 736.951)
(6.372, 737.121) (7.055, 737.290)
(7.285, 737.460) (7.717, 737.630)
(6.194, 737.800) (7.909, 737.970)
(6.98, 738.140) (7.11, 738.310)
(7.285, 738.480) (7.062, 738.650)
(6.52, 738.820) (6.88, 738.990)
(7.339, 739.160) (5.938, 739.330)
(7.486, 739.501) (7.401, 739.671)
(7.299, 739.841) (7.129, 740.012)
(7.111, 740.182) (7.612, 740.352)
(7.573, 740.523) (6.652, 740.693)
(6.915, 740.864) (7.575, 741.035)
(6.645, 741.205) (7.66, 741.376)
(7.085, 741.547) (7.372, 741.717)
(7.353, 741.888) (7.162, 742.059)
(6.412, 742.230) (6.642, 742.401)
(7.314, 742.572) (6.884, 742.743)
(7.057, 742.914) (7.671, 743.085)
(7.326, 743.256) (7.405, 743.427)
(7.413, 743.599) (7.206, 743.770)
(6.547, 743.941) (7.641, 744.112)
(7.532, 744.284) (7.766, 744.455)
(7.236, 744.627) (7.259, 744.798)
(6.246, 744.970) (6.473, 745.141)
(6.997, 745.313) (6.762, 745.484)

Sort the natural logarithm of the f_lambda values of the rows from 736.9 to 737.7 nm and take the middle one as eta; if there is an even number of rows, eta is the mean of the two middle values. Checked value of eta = 1.99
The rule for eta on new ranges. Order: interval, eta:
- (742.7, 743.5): 1.99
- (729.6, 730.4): 2.05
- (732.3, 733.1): 1.97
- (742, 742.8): 1.93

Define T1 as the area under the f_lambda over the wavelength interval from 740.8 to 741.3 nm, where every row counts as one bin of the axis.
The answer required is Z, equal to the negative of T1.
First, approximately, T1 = 3.53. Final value -3.53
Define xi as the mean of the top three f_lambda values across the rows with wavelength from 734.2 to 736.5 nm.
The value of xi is 7.89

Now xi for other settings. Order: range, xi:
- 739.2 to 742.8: 7.62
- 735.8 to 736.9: 7.43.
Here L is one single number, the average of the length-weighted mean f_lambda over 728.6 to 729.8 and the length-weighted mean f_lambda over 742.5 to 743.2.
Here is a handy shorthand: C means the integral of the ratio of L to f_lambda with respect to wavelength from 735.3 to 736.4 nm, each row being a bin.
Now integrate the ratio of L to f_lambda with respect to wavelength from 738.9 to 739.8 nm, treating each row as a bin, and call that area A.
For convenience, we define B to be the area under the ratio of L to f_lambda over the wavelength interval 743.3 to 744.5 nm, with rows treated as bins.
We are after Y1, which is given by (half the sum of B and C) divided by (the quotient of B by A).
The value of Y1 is 0.93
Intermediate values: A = 0.95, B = 1.2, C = 1.15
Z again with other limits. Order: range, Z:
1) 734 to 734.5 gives -3.75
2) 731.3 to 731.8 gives -3.27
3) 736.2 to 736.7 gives -3.66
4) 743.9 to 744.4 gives -3.67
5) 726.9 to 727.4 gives -3.64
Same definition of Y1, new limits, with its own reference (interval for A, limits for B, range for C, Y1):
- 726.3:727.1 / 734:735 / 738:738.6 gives 0.66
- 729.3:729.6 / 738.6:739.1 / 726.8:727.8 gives 0.46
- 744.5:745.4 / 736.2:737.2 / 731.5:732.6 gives 1.04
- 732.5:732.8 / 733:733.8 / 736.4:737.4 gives 0.34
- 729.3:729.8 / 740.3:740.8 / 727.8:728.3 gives 0.49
